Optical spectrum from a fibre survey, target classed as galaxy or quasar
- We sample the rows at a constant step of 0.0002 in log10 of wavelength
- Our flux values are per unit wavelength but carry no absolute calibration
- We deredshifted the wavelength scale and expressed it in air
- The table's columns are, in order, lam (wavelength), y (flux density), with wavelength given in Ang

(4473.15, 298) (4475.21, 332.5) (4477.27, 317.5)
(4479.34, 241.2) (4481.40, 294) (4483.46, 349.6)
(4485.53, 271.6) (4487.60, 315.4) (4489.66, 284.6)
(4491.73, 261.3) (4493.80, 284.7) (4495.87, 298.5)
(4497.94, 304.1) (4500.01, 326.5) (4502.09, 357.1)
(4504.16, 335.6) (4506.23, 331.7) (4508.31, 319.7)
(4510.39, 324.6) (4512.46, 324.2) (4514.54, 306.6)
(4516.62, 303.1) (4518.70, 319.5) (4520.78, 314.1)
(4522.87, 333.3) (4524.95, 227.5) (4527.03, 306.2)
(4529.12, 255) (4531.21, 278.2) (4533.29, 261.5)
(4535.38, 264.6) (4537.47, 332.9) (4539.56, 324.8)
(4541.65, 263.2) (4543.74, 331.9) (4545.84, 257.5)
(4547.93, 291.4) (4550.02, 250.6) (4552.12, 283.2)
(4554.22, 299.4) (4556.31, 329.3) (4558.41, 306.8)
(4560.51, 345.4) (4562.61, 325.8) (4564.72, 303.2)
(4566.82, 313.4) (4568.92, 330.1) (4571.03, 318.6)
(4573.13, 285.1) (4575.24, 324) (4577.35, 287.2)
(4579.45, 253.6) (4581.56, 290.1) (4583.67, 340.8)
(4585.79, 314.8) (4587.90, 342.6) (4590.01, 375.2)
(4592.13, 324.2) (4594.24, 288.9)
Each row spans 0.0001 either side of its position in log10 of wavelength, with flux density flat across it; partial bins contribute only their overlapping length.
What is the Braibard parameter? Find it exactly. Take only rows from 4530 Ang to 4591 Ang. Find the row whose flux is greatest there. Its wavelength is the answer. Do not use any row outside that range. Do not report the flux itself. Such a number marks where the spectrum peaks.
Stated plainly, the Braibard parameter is 4590.01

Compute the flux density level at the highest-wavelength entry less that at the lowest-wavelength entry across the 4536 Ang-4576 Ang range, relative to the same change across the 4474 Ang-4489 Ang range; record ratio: 1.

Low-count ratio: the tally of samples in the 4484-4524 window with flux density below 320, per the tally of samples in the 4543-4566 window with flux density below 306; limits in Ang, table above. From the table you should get 2.0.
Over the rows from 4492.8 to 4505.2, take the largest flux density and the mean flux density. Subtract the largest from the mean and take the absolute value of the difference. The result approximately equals 39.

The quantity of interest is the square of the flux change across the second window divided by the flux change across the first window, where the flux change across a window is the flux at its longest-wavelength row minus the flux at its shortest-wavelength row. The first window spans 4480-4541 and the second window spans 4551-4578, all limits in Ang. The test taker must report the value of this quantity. 1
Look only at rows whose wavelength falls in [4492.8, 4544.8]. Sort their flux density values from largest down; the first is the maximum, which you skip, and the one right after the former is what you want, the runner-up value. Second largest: 335.6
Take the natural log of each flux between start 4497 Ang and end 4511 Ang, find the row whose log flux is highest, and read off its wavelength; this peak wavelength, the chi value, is 4502.09 Ang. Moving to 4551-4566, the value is 4560.51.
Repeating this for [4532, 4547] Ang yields 4537.47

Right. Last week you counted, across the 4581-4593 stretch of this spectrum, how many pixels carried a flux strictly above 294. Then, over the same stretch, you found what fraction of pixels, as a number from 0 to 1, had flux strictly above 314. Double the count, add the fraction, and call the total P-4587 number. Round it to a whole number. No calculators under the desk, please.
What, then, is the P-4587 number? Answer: 11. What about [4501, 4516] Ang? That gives 15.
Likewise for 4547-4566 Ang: 12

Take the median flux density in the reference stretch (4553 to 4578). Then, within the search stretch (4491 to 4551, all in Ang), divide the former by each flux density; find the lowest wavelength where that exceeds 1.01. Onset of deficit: 4491.73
